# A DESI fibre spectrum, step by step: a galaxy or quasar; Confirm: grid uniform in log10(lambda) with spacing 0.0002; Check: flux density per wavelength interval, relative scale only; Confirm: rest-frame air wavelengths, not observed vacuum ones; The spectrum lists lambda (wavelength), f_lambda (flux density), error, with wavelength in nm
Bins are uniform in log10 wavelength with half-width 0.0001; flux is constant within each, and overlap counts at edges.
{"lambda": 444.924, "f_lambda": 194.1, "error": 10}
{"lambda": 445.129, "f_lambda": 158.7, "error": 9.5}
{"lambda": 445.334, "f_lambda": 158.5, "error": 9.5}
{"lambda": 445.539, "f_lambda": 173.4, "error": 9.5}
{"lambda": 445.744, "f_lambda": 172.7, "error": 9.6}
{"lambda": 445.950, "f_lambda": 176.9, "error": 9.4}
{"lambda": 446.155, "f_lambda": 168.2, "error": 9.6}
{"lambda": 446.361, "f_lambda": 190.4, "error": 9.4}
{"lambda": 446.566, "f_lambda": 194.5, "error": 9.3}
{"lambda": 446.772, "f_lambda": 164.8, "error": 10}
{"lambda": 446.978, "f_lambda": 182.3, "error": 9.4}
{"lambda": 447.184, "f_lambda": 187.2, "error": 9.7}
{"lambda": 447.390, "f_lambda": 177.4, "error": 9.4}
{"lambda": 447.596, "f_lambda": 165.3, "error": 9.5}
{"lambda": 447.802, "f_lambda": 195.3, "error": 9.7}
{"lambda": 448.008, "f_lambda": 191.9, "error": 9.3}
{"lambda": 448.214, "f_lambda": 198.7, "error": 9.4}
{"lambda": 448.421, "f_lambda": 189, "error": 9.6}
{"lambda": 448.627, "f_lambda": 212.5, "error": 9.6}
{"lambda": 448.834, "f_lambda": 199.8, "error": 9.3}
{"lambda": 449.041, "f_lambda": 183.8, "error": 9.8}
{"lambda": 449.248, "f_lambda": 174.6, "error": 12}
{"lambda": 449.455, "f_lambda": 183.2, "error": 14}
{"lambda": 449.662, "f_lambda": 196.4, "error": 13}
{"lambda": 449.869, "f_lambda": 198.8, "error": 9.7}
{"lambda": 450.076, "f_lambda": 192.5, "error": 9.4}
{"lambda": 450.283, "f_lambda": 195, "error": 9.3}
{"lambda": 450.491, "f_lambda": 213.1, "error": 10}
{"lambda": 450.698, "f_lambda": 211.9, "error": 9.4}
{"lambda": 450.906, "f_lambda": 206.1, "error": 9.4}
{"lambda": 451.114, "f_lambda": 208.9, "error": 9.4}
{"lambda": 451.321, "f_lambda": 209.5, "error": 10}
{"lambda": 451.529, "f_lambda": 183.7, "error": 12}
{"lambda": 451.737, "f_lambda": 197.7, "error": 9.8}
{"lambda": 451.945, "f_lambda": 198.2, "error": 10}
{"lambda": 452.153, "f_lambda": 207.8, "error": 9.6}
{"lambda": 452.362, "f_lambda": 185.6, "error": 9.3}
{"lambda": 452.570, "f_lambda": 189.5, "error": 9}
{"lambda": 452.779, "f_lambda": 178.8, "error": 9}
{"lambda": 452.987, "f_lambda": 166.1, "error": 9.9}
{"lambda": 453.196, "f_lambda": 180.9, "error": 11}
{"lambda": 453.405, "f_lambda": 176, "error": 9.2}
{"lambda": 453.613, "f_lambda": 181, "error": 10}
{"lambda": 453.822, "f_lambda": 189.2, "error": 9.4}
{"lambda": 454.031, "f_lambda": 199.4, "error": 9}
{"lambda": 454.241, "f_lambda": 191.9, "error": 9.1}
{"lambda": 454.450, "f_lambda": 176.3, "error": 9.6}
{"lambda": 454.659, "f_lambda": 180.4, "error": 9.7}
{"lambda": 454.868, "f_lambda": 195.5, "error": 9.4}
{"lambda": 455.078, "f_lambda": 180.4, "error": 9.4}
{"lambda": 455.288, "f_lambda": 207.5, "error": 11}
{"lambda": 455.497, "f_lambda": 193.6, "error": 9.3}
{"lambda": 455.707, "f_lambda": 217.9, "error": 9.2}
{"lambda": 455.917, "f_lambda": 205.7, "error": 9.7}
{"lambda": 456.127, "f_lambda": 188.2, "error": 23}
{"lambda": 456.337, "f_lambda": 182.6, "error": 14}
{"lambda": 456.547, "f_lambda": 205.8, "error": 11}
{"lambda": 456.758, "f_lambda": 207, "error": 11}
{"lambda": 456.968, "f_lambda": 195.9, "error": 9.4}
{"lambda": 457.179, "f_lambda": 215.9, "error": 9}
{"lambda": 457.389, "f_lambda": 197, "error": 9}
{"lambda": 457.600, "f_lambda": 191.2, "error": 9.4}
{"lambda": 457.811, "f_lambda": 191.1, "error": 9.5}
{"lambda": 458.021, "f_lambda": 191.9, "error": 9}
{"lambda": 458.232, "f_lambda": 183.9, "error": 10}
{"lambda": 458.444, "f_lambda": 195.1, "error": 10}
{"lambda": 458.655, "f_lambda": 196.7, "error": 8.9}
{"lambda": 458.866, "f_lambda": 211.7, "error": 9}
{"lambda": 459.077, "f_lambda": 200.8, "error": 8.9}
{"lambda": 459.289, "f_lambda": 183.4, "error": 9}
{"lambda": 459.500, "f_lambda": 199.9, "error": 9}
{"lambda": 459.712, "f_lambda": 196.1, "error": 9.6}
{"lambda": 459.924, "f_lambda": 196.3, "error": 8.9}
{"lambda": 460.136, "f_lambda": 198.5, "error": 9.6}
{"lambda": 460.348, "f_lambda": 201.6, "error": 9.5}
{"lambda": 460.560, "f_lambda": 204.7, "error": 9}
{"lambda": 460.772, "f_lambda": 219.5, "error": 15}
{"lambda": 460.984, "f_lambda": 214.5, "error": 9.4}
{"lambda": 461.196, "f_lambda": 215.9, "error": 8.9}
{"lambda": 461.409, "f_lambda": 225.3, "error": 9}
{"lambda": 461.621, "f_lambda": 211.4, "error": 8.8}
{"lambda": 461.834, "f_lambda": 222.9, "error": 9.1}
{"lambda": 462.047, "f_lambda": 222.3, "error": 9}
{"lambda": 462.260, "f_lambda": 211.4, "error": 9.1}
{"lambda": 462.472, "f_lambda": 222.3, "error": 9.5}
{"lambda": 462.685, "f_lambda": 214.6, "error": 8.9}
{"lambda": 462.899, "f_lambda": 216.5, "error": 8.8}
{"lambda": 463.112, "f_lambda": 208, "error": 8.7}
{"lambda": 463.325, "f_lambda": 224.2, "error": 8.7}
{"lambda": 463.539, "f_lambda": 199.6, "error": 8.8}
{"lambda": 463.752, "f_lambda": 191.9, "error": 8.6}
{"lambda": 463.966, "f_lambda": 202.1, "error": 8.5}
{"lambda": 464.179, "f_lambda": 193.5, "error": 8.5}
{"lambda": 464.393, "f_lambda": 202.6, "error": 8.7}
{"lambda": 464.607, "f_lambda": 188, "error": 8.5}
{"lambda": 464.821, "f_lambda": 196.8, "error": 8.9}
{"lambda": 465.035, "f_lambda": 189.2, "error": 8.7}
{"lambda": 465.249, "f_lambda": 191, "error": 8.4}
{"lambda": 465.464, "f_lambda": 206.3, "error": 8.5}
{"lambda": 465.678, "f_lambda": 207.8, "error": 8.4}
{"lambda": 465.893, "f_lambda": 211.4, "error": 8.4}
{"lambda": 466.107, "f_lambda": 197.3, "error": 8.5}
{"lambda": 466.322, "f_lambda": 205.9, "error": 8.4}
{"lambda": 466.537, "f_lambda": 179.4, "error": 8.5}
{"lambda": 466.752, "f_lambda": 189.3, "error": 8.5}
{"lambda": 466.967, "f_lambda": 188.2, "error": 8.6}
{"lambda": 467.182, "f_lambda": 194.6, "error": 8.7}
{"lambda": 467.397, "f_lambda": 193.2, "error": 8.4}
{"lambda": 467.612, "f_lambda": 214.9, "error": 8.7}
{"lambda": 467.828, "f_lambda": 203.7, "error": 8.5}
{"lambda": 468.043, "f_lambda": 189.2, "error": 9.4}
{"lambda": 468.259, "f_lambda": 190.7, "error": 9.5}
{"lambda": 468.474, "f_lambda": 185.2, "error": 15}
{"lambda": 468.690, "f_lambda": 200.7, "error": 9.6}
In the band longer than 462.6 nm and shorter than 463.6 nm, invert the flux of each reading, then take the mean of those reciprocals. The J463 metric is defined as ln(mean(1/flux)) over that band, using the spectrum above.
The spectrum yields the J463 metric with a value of -5.36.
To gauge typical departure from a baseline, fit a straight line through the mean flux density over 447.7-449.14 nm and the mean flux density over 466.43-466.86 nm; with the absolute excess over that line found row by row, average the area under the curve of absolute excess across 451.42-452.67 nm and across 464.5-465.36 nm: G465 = 7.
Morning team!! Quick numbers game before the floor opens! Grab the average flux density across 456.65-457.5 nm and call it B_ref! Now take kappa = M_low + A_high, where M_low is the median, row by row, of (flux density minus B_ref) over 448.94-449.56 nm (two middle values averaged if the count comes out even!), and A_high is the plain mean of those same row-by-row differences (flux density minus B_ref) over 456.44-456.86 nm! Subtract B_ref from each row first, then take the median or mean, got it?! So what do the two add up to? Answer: -18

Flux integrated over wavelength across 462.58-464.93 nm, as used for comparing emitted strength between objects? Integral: 478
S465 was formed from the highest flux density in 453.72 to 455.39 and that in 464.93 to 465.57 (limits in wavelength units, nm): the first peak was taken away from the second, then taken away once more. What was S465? -209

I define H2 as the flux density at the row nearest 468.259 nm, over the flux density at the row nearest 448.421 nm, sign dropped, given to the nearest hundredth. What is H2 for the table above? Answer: 1.01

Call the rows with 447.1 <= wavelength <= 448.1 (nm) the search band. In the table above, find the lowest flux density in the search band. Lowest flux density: 165.3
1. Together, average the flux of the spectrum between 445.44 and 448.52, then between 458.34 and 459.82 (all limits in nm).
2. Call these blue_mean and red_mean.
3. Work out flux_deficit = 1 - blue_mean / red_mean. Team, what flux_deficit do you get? 0.080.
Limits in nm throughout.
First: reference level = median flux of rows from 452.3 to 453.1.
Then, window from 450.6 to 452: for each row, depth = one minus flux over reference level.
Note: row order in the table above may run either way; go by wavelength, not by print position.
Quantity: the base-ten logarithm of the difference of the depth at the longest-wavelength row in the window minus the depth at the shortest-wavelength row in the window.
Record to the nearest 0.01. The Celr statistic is -1.12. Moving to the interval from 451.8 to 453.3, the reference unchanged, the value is -1.02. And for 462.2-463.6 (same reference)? -1.19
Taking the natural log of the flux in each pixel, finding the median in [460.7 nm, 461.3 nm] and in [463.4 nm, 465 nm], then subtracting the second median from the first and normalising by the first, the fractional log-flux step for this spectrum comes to 0.017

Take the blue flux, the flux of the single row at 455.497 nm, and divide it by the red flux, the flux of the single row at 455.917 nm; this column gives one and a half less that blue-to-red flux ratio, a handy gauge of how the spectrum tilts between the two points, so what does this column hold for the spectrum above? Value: 0.56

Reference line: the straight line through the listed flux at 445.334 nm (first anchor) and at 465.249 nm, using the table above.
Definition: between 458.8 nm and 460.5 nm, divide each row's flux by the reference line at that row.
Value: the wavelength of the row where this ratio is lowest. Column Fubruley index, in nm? 459.289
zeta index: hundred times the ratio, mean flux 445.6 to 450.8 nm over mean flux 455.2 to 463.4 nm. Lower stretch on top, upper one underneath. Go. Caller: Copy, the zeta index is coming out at 92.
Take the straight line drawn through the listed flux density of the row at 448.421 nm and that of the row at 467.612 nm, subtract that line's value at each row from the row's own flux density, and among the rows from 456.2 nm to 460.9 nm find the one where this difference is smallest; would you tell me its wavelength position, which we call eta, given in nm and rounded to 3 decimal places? 459.289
